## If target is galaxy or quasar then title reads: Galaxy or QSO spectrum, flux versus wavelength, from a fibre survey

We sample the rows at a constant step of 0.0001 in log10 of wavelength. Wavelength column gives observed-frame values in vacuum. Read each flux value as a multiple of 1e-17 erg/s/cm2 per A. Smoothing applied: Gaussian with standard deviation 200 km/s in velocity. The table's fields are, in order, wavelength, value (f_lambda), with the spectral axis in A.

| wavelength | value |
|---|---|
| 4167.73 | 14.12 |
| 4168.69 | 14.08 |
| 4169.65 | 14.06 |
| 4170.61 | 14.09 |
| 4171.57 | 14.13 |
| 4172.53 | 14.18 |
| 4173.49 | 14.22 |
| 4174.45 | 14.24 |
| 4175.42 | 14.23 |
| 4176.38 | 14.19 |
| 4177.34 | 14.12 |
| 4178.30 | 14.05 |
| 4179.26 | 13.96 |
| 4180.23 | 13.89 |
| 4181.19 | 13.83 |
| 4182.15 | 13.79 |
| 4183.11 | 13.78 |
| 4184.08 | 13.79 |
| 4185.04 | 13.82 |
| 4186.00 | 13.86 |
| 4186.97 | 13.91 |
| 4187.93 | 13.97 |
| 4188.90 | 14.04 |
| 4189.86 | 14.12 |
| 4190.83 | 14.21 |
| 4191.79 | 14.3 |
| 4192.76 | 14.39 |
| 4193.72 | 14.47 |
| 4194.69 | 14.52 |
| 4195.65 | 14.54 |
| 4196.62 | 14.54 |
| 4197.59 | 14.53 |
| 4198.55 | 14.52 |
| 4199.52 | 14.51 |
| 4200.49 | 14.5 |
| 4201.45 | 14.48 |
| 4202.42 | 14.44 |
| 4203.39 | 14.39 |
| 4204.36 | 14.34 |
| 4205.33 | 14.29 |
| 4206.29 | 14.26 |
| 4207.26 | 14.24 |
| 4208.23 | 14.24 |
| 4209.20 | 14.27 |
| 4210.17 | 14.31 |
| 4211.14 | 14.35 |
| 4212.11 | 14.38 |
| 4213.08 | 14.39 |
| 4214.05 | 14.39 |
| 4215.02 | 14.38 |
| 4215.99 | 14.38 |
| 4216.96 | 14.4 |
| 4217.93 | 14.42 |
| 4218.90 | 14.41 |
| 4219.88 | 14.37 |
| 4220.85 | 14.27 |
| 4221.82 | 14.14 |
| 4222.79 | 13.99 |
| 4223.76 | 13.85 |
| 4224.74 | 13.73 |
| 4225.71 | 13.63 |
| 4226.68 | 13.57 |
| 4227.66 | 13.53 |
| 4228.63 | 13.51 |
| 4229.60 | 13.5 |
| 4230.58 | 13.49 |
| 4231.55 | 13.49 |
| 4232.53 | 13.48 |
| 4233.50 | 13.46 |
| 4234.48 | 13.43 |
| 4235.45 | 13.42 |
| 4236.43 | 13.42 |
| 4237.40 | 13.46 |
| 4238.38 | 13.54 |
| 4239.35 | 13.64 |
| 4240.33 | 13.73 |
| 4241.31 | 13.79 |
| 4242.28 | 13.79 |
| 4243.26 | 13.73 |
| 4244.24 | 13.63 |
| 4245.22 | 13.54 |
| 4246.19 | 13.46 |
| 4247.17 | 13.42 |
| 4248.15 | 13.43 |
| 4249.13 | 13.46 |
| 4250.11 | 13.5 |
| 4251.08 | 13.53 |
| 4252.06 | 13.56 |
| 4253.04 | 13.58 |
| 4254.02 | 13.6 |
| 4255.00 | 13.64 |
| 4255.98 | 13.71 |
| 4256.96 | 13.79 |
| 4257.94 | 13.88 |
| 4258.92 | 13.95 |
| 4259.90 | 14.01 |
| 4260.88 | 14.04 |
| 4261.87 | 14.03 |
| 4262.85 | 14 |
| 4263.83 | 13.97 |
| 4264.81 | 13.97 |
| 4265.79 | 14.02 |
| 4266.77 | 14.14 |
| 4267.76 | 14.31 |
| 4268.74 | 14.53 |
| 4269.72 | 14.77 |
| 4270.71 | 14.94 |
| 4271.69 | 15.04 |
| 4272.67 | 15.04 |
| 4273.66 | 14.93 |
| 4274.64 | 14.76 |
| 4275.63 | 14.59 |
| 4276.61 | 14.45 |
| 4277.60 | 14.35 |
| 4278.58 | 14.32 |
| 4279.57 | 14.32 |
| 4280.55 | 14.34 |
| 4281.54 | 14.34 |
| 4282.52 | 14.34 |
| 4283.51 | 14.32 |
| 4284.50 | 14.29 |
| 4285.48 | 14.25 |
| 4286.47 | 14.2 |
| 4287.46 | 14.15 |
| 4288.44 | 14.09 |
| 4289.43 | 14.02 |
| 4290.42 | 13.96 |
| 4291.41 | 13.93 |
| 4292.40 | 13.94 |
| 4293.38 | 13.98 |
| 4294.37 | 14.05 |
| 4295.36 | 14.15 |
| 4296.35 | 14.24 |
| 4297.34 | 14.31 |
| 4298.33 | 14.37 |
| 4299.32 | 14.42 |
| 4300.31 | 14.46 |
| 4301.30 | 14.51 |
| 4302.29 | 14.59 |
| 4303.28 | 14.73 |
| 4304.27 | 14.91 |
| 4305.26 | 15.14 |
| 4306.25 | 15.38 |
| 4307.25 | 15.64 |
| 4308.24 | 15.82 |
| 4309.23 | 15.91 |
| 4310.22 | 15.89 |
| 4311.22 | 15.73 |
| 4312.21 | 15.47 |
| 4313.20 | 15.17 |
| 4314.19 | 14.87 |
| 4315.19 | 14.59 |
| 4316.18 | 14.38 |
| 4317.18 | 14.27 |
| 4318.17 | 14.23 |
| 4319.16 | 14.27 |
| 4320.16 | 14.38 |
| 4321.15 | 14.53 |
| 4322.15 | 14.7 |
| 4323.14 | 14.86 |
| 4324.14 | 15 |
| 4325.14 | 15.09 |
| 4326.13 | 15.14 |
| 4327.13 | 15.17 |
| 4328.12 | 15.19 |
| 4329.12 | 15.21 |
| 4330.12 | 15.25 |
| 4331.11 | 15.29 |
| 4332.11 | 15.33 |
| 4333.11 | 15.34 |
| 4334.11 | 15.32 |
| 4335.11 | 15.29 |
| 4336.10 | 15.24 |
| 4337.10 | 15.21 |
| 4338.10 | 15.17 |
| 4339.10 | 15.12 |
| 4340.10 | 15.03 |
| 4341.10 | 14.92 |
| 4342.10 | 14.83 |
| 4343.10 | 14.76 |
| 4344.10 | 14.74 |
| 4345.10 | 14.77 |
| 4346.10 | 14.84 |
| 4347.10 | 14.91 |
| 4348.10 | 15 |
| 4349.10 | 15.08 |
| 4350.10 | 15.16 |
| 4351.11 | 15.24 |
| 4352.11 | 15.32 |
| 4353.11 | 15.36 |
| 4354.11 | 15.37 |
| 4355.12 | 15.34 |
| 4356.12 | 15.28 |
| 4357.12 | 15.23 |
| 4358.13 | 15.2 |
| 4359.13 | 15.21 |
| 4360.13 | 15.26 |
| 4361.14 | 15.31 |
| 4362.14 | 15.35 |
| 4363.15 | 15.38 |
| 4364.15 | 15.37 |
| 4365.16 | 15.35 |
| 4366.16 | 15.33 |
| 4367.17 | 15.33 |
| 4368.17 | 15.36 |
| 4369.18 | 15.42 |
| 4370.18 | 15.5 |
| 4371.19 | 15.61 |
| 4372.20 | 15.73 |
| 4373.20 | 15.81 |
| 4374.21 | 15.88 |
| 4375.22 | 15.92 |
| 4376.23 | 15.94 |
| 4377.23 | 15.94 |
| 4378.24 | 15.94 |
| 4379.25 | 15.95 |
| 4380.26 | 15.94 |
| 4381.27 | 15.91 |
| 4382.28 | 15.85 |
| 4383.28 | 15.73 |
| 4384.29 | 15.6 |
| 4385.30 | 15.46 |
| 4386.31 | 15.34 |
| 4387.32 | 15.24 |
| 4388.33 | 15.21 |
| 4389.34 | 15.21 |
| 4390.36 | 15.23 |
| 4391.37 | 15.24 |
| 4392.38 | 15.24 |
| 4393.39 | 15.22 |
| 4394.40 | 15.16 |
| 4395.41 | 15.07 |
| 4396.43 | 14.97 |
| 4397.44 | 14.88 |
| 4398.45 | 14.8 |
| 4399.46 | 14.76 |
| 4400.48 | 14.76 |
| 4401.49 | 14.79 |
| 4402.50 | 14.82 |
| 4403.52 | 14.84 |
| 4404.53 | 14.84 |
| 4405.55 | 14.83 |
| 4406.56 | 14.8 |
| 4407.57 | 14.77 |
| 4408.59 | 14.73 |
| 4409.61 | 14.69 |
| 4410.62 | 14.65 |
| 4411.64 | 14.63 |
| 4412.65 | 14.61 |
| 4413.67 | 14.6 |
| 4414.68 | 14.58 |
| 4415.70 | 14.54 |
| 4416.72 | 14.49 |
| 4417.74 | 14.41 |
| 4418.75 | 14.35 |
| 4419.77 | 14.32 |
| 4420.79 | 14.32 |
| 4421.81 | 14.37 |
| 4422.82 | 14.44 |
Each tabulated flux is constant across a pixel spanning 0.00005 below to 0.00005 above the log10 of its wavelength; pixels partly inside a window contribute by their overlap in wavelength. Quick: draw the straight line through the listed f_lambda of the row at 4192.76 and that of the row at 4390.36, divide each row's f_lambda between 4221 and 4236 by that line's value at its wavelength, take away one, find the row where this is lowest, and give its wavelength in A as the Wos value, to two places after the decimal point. 4235.45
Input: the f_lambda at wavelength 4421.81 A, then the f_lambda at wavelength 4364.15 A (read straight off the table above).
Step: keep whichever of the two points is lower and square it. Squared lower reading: 206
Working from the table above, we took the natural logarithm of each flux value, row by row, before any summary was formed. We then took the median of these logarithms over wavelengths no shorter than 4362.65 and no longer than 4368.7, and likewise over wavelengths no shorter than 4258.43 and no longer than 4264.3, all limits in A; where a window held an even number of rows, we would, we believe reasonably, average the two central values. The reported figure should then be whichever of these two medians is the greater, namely 2.73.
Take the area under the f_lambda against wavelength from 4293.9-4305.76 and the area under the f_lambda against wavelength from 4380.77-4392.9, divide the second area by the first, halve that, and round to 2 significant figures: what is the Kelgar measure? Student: 0.54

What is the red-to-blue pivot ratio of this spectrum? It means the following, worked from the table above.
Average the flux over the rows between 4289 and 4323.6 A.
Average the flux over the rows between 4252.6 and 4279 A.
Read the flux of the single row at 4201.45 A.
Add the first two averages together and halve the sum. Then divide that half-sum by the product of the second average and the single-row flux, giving 0.0701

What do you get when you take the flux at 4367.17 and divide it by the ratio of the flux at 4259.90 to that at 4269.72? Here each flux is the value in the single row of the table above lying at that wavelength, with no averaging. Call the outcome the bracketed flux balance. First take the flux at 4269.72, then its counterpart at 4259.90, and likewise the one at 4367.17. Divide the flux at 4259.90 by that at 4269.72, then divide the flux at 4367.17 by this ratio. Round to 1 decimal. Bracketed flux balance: 16.2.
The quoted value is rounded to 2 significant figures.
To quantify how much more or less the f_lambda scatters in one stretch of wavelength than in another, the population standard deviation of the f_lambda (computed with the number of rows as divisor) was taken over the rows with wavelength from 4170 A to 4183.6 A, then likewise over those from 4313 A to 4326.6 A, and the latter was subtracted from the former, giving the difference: -0.17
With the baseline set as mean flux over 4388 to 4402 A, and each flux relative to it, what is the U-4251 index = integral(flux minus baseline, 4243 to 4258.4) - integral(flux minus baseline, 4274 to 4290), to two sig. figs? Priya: -11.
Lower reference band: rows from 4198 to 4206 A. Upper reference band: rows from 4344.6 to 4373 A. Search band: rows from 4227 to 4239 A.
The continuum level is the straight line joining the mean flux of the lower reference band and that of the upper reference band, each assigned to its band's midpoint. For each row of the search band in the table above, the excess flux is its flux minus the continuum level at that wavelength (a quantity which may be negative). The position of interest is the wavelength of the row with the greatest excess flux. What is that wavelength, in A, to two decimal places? 4227.66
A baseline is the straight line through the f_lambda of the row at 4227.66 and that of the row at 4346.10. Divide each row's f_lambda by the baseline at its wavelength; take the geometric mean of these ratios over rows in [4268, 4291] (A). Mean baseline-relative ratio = 1.024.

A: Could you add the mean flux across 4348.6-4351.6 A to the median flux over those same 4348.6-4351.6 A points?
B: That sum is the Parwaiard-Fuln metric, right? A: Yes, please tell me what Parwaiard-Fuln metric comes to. 30.3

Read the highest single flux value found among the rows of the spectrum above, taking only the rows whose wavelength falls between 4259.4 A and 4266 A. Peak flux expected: 14.04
